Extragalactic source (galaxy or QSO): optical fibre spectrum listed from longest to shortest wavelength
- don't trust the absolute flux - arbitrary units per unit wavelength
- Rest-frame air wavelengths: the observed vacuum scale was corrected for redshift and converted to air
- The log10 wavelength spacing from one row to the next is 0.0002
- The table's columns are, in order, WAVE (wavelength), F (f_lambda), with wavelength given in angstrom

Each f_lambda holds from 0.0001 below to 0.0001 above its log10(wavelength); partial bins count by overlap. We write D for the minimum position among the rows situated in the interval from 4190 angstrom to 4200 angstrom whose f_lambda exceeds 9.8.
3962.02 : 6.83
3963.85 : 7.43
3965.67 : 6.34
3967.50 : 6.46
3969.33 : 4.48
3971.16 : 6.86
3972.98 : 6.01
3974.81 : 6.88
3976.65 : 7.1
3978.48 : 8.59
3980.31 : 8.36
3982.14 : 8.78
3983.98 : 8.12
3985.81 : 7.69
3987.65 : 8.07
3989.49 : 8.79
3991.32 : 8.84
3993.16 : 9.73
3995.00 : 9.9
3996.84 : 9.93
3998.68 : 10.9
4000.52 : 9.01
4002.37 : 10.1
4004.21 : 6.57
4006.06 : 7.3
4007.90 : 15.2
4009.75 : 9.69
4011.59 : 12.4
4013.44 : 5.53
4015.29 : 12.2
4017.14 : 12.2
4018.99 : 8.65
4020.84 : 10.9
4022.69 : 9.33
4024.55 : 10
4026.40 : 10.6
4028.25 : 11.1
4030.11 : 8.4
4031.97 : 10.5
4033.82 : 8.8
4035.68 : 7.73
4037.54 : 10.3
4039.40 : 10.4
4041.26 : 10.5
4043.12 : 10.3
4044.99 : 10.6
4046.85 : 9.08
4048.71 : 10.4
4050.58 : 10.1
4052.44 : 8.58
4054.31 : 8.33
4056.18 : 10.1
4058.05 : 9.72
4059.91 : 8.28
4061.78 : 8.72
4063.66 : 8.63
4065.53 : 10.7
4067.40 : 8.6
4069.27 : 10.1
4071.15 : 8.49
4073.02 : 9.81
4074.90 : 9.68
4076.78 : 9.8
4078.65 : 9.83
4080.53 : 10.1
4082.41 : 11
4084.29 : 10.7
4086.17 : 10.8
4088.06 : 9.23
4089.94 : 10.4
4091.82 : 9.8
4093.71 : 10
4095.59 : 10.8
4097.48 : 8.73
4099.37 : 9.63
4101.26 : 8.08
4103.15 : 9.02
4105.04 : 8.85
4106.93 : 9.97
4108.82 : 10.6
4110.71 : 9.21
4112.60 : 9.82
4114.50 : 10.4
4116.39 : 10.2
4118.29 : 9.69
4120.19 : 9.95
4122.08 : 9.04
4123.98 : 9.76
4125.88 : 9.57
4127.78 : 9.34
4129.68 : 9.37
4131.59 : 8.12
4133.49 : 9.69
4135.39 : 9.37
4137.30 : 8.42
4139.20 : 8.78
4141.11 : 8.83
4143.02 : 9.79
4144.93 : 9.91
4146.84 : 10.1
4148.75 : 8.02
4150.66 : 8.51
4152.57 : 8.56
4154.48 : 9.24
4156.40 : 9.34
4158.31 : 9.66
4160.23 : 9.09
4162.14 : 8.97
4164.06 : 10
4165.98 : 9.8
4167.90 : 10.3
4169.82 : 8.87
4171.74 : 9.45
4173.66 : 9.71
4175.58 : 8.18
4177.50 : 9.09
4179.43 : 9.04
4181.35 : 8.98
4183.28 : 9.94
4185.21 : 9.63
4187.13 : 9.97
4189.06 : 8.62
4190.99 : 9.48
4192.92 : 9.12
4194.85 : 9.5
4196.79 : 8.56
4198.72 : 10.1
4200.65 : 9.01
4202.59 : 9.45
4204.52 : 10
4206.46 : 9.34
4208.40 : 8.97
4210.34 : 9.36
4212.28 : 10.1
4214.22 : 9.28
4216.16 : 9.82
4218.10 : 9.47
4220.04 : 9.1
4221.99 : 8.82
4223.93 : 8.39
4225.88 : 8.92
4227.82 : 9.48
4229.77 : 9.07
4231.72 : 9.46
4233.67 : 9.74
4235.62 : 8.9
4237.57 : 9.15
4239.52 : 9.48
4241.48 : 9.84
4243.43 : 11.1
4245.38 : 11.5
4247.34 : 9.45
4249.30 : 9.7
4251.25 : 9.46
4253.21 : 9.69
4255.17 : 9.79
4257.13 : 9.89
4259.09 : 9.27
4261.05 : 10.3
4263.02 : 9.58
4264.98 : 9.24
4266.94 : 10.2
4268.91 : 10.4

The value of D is 4198.72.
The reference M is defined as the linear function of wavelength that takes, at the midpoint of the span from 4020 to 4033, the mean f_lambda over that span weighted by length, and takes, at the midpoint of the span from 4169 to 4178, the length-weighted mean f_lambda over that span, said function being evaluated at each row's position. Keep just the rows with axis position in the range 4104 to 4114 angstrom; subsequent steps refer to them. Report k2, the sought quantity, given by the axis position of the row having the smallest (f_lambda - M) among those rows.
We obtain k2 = 4105.04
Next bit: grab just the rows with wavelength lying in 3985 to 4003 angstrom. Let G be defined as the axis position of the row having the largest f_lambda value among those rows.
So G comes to 3998.68 angstrom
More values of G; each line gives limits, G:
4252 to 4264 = 4261.05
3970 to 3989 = 3982.14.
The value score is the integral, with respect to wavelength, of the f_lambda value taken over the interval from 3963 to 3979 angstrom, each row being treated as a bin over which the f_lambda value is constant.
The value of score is 106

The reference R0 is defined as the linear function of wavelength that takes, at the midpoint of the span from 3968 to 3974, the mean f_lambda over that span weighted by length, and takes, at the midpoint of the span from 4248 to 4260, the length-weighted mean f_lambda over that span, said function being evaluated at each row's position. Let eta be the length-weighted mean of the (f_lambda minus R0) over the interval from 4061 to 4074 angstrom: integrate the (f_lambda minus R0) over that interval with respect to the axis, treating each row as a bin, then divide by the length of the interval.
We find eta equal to 2.2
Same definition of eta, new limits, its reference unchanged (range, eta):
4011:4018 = 4.0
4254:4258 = 0.2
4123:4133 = 1.3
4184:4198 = 0.5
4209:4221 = 0.4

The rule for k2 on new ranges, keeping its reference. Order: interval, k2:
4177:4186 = 4181.35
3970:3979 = 3972.98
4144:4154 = 4148.75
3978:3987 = 3985.81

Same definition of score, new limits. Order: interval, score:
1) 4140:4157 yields 155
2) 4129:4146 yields 155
